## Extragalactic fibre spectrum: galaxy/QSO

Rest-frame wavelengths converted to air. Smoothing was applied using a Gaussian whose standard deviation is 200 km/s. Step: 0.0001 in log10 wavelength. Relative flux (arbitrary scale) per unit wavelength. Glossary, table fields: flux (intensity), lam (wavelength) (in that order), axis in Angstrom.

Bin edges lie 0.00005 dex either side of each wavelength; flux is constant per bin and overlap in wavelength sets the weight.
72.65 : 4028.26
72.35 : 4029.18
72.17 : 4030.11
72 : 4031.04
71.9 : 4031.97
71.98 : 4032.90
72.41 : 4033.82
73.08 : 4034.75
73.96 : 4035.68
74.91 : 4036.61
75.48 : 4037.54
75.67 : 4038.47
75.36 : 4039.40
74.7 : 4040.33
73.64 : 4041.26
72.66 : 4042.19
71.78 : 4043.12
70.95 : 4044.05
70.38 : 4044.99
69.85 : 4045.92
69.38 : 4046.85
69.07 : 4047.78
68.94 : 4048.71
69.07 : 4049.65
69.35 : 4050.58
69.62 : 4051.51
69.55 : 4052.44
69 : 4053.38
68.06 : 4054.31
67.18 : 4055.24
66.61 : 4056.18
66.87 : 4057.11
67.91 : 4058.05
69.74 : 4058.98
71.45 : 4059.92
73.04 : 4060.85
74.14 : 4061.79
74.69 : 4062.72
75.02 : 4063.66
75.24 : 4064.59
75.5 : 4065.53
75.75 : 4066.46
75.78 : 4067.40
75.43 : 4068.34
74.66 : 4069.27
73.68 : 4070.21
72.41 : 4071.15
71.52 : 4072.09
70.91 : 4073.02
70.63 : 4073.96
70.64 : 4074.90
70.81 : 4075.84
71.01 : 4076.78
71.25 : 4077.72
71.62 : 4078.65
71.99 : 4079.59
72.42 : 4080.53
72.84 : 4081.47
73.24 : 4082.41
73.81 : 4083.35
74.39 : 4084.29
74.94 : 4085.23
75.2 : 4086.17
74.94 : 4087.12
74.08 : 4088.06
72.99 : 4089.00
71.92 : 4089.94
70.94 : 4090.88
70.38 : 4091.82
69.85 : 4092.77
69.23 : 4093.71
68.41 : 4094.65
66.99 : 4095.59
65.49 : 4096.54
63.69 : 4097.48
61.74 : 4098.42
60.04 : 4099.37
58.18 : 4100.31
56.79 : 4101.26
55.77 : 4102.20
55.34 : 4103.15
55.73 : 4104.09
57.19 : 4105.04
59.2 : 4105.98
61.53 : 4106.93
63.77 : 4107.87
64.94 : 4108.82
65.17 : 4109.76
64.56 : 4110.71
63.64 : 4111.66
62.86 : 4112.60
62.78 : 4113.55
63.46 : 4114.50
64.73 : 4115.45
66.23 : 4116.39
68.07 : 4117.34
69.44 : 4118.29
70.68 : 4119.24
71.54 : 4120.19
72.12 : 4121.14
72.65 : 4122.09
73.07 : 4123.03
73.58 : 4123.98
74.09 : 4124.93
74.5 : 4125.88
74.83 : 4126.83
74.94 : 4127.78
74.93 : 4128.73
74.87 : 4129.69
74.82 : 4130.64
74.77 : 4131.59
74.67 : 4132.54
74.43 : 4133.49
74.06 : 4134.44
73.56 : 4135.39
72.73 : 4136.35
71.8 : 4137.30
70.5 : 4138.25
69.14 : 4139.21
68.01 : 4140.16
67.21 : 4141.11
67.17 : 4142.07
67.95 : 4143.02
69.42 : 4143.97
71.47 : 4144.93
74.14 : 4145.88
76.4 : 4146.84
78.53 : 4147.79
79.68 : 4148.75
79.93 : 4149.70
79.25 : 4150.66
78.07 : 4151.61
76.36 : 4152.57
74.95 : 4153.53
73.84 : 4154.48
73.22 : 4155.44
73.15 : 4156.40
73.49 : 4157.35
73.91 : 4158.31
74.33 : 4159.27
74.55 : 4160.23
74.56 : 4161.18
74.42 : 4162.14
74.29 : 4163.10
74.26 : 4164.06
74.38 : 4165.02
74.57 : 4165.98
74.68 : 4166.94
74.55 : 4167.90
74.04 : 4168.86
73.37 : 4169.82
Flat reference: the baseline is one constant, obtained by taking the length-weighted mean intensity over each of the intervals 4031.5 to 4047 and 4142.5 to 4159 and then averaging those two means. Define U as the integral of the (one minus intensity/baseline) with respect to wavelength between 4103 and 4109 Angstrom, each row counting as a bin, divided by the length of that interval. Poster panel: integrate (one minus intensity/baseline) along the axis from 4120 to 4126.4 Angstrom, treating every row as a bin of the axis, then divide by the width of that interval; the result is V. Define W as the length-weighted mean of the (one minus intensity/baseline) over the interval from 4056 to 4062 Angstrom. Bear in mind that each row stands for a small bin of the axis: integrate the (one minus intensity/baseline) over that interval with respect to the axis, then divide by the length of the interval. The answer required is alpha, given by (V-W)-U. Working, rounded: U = 0.193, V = 0.010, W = 0.054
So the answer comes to -0.24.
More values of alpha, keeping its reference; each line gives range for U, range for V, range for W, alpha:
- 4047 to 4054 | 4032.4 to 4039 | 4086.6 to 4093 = -0.09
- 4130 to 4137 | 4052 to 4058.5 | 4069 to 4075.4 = 0.06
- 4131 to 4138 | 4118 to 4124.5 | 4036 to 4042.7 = 0.03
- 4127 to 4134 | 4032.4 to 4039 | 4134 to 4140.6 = -0.02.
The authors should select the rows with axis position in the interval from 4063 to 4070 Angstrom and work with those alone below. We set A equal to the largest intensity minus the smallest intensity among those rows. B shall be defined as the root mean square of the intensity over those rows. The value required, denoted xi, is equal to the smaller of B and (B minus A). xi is 74.2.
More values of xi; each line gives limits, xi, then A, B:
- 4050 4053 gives 69.2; 0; 69.5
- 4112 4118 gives 59.4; 5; 64.7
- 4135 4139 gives 69.1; 3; 72.2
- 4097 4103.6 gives 50.5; 8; 58.9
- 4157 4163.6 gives 73.2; 1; 74.2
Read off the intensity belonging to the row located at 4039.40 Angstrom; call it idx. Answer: 75.36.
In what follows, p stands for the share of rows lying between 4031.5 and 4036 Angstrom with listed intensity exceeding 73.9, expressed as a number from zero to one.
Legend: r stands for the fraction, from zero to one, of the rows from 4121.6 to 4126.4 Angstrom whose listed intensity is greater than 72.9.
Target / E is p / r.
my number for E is 0.25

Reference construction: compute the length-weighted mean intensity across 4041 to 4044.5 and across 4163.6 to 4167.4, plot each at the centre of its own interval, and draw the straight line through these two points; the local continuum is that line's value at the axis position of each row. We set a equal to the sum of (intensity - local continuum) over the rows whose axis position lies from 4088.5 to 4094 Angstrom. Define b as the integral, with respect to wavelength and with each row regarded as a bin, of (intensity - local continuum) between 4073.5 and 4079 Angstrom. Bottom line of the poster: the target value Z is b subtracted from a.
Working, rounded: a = -13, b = -10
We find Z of -3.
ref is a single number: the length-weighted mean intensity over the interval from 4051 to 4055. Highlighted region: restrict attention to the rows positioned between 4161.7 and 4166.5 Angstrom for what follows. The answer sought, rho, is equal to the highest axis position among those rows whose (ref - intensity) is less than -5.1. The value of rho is 4165.98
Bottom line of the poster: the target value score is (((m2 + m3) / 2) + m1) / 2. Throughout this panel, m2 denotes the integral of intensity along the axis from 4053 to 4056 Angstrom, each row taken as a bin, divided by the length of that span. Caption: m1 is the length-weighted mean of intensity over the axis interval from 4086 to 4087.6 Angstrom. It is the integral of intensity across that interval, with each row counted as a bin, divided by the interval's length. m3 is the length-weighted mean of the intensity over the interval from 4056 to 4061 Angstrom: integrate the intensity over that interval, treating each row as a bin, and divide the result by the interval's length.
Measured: 72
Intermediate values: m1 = 75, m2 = 67.9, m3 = 69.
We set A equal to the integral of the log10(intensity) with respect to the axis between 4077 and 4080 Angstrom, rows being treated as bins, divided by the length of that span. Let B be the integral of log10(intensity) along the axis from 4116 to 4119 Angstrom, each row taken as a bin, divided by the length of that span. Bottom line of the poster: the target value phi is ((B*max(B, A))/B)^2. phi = 3.46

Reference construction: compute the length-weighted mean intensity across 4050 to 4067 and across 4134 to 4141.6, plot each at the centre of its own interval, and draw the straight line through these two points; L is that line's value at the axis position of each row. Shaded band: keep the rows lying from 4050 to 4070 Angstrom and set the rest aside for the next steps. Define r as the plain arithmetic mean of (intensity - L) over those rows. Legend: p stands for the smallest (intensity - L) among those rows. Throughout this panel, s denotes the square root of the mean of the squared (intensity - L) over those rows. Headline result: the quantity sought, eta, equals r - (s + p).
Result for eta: 1.7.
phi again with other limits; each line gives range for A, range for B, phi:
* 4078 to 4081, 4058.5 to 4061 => 3.47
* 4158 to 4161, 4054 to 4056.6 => 3.51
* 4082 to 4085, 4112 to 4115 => 3.49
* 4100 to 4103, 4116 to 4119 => 3.35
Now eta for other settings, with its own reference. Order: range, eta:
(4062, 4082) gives -0.4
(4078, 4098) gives 4.6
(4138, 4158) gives 1.3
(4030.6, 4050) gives 0.8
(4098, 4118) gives -3.9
